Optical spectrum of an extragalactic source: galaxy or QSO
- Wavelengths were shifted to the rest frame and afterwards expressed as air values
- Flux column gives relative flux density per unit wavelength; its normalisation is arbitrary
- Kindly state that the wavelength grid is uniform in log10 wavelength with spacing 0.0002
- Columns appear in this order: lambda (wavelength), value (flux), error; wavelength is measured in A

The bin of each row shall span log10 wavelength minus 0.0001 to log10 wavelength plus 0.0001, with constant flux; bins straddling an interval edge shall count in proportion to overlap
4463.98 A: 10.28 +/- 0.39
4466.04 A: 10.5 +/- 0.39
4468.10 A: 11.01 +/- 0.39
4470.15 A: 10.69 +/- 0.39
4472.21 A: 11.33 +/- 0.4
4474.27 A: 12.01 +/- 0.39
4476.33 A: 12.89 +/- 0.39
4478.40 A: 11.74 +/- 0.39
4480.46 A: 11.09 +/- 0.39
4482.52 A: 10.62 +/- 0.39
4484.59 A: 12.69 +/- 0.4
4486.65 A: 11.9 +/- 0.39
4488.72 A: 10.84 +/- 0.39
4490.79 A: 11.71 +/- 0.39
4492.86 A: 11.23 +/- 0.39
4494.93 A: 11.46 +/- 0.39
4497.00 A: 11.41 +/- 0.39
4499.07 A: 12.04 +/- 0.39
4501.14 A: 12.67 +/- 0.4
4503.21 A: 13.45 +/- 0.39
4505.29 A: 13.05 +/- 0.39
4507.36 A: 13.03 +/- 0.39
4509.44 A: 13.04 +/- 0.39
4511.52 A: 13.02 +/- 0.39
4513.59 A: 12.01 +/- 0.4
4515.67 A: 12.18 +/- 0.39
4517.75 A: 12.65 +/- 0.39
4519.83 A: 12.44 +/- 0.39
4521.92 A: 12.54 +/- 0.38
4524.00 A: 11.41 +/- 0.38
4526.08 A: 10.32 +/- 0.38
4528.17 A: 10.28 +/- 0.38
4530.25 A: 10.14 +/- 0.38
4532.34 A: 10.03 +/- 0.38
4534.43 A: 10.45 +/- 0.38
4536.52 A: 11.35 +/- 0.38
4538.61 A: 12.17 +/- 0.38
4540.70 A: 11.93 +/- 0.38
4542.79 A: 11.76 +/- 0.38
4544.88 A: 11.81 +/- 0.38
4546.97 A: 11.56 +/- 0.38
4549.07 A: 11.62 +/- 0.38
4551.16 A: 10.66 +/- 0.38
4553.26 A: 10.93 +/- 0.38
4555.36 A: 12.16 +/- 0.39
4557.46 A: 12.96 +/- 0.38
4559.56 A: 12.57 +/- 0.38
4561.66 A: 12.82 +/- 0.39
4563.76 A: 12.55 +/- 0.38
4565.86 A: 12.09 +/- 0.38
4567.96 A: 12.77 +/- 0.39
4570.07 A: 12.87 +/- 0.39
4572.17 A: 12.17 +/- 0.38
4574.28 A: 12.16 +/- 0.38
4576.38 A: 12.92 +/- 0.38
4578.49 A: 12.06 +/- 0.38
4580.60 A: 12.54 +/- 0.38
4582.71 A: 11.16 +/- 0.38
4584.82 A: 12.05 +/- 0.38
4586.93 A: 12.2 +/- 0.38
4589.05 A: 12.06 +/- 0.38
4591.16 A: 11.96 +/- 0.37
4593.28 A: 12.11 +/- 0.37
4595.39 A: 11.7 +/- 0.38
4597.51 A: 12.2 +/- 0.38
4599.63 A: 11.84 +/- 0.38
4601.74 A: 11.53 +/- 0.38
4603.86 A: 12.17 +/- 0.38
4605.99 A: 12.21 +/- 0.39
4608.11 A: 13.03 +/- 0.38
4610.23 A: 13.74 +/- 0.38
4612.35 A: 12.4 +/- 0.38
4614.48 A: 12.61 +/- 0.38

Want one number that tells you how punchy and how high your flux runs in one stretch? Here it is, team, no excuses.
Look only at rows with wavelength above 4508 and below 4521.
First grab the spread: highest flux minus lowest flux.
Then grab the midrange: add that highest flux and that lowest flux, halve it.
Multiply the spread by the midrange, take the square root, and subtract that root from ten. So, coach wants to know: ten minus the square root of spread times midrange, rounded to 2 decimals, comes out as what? 6.41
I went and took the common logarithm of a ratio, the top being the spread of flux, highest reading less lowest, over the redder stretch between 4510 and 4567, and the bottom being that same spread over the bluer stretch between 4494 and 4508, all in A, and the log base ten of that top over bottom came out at 0.17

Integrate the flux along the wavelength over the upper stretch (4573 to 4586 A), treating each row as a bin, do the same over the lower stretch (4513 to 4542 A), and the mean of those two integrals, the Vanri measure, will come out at 244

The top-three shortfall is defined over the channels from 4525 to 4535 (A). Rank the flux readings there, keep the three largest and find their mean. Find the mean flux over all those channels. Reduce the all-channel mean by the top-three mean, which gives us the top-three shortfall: -0.1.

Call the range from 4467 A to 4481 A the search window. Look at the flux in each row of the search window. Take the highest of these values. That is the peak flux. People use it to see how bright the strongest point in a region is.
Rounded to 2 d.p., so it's 12.89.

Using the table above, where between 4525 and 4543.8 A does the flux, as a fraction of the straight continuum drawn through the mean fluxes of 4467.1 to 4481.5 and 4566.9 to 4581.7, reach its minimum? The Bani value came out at 4532.34 A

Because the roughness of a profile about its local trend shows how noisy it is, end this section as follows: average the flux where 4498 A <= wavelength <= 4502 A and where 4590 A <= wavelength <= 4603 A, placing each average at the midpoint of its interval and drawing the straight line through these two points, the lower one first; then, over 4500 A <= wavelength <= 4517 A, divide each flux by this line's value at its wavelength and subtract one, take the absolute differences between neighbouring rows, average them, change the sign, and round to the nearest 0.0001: -0.0278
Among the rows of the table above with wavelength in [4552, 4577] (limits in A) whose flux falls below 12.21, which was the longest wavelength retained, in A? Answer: 4574.28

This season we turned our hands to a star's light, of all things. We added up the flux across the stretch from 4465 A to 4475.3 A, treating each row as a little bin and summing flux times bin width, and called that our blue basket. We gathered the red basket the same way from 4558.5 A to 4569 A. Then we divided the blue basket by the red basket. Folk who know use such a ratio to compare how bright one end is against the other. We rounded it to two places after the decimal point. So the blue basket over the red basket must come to 0.87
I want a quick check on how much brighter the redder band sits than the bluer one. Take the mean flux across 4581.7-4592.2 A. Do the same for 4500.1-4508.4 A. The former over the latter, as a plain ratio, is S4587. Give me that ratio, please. 0.91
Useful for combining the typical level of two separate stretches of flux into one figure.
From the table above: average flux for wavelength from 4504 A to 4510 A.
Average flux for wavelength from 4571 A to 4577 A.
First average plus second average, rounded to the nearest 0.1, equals 25.5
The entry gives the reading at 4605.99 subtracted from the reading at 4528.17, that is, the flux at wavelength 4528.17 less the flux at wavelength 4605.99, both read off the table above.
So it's -1.9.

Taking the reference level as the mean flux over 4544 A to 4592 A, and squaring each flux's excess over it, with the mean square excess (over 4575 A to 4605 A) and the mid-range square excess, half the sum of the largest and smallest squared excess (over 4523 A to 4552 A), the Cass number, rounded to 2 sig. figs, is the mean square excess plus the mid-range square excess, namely 2.3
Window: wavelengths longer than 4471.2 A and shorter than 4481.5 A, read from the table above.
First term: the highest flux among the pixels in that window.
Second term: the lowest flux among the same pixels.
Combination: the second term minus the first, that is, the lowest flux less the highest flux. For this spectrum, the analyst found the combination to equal -1.8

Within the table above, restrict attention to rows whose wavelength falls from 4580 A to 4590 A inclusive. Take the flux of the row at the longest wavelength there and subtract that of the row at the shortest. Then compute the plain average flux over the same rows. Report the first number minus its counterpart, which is -12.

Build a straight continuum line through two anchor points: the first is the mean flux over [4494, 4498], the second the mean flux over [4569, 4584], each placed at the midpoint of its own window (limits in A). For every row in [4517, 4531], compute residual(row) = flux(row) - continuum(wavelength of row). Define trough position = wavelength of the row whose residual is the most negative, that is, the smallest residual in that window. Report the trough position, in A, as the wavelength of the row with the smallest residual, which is 4530.25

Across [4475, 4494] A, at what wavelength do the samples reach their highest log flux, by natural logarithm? 4476.33 A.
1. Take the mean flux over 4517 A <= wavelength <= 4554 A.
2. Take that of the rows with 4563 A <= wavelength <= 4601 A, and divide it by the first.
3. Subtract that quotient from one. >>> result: -0.075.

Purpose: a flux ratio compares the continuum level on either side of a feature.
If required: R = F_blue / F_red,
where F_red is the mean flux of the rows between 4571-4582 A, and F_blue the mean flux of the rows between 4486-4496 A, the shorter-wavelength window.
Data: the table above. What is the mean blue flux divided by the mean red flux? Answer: 0.92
